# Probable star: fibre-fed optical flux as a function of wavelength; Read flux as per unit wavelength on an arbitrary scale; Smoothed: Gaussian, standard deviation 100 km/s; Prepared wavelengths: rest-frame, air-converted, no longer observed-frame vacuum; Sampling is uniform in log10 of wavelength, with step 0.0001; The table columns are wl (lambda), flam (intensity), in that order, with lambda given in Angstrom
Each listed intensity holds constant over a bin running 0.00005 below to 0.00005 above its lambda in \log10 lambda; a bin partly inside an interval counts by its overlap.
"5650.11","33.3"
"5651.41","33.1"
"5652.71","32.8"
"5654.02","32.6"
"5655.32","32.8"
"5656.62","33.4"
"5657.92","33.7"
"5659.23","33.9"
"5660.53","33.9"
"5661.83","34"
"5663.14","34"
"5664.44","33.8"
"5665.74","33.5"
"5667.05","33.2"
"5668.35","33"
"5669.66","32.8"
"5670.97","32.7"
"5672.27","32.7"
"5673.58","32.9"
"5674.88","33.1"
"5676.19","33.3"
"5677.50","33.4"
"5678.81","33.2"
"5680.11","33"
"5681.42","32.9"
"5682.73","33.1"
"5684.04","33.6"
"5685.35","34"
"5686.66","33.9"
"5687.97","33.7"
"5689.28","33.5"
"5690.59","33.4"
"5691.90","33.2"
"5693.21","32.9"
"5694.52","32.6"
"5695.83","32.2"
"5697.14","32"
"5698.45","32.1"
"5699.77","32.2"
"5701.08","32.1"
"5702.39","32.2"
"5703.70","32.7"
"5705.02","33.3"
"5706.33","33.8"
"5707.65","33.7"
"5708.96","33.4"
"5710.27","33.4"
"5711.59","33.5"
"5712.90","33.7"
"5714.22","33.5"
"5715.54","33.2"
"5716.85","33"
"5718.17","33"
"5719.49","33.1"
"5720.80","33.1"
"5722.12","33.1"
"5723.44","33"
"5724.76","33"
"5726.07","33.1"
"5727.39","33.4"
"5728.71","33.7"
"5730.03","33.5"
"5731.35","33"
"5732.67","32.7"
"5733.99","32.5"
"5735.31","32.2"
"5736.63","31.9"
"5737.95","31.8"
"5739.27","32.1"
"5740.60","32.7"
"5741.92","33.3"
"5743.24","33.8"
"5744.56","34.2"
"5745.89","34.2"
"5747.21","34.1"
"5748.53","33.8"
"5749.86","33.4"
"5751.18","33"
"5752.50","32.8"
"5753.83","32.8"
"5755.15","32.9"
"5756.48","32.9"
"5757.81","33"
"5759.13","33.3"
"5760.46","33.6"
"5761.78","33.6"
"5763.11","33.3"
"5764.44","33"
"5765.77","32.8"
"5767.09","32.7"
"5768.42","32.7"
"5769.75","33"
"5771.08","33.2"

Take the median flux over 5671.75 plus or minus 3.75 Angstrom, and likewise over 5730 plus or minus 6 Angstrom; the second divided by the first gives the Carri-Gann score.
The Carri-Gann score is 1.00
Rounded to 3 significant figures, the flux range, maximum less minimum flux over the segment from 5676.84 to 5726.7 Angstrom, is 2.00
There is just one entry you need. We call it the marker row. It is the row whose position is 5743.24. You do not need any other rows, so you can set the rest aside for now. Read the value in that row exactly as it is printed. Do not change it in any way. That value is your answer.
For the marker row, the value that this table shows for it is 33.8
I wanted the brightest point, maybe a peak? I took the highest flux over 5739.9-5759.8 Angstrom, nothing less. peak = 34.2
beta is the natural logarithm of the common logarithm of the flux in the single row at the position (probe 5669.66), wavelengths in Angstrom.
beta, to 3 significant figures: 0.416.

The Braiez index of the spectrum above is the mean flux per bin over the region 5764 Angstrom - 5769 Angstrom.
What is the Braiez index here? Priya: 32.8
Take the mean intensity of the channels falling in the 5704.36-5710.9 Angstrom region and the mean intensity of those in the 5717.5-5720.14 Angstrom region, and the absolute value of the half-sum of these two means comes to 33.3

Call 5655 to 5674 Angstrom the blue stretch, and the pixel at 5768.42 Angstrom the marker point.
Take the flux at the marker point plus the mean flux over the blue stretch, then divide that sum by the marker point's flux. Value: 2.02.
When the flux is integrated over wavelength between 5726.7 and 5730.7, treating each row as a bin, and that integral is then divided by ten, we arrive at 13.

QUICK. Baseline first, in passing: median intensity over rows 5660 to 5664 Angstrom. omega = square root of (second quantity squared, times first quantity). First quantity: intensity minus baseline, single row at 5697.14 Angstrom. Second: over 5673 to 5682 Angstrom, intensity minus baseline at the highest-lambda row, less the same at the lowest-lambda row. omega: 0.0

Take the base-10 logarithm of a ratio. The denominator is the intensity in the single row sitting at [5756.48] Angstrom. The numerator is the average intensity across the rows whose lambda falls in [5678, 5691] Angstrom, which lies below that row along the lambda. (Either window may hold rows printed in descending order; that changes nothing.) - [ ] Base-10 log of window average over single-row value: 0.0069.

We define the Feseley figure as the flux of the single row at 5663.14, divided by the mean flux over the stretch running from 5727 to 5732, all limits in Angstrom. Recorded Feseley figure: 1.018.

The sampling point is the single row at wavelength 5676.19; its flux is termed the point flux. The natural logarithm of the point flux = 3.51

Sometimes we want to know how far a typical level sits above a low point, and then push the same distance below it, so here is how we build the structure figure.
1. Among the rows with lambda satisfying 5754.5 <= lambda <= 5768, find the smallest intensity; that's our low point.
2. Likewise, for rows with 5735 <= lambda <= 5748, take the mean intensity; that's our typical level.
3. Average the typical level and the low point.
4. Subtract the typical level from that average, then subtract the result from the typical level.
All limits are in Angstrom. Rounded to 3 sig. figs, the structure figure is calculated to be 33.2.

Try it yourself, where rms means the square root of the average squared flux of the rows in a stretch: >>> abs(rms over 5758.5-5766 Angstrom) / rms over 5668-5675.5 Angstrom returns 1.01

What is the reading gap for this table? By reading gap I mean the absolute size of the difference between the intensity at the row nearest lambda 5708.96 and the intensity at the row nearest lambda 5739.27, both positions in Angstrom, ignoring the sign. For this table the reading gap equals 1.3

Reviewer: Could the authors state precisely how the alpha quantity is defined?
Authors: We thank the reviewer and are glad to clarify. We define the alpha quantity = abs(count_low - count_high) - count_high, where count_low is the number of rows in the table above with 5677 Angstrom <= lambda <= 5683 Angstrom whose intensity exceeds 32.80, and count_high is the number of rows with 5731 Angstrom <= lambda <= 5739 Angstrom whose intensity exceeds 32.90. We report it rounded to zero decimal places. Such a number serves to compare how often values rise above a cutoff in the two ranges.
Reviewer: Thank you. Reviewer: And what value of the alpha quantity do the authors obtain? 3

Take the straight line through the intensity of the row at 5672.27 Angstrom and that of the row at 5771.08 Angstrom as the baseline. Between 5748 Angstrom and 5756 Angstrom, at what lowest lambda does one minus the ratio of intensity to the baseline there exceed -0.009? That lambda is 5751.18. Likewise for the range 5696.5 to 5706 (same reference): 5697.14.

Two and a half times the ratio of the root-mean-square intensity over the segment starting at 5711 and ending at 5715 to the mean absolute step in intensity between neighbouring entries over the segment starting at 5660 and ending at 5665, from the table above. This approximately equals 839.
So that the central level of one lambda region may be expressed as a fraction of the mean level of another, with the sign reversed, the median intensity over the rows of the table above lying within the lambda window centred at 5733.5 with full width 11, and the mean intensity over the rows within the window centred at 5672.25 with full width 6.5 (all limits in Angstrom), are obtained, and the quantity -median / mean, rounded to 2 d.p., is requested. -0.99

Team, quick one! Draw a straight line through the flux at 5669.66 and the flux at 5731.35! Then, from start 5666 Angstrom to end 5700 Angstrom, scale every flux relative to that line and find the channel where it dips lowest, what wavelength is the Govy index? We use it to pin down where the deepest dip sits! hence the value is 5697.14 Angstrom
